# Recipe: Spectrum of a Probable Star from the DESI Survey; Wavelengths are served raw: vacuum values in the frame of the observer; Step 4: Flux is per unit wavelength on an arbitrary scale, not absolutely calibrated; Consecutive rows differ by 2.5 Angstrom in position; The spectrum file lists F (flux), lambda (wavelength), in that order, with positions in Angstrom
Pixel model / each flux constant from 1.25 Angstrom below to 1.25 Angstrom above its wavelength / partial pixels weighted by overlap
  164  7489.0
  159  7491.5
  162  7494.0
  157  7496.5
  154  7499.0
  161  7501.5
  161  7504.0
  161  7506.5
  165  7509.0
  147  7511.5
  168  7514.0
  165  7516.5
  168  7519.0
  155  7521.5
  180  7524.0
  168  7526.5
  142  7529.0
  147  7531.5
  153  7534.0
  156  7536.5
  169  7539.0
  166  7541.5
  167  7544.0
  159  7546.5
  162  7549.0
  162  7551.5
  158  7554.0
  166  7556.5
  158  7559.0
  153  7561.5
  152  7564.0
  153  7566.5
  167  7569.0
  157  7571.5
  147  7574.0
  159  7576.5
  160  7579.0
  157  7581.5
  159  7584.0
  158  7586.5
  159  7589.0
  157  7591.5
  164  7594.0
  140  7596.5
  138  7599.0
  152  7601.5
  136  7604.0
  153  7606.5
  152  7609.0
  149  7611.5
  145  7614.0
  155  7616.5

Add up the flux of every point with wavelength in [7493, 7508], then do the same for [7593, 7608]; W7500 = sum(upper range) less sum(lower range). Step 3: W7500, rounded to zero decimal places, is -73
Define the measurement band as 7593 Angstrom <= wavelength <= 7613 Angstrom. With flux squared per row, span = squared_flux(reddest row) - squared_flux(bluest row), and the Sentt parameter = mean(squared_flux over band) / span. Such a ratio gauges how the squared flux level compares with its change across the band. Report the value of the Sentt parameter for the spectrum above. -4.7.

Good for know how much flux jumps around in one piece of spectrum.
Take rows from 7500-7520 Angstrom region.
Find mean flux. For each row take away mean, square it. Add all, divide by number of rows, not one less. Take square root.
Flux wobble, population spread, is 6.3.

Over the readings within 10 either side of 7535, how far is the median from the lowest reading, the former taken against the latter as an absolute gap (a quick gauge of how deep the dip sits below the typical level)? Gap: 19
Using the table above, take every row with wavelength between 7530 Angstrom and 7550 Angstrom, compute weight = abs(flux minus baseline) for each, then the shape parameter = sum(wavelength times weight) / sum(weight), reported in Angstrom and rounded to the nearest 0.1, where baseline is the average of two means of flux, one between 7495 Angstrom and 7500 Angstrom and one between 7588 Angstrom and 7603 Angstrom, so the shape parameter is 7541.5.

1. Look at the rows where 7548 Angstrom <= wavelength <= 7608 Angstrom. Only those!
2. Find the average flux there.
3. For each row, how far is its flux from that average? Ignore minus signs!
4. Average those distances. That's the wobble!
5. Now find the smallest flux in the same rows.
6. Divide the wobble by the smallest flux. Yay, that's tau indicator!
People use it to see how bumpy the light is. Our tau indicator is 0.045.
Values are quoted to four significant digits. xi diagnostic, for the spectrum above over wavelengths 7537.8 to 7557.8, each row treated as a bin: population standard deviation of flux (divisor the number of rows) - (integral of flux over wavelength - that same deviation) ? -3265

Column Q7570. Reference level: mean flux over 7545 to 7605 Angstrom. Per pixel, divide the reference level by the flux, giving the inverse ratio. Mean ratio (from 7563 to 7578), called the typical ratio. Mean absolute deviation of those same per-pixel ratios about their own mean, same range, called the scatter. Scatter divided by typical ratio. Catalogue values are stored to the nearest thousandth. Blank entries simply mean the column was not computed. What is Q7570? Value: 0.033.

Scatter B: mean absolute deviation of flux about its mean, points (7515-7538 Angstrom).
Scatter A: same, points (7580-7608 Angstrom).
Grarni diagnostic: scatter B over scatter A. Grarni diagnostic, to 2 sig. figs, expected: 1.3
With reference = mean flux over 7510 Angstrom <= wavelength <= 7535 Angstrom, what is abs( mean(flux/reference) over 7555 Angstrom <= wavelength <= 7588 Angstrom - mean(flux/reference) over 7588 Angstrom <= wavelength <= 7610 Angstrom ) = 0.046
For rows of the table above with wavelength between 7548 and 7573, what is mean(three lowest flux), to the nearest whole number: 153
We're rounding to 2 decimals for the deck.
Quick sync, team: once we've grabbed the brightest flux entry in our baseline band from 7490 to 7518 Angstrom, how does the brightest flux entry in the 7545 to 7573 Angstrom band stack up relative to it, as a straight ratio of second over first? 0.99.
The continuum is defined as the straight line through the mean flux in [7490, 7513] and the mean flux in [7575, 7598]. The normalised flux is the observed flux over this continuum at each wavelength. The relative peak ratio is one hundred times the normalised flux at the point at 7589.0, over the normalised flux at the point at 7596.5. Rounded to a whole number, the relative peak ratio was 113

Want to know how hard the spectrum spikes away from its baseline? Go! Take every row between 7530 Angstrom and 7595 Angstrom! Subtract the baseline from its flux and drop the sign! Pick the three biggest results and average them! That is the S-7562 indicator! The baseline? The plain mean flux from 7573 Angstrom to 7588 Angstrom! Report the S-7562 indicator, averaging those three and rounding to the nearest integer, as 11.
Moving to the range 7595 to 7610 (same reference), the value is 19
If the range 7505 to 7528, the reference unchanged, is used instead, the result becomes 15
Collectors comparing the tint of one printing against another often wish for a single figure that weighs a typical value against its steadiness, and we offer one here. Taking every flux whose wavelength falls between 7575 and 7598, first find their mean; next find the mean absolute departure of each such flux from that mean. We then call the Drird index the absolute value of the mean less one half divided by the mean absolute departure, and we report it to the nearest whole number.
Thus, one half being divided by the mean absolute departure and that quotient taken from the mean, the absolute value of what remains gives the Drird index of 157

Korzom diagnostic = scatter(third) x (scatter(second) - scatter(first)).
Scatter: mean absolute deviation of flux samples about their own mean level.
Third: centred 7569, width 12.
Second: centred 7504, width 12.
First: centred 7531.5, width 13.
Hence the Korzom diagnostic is -24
